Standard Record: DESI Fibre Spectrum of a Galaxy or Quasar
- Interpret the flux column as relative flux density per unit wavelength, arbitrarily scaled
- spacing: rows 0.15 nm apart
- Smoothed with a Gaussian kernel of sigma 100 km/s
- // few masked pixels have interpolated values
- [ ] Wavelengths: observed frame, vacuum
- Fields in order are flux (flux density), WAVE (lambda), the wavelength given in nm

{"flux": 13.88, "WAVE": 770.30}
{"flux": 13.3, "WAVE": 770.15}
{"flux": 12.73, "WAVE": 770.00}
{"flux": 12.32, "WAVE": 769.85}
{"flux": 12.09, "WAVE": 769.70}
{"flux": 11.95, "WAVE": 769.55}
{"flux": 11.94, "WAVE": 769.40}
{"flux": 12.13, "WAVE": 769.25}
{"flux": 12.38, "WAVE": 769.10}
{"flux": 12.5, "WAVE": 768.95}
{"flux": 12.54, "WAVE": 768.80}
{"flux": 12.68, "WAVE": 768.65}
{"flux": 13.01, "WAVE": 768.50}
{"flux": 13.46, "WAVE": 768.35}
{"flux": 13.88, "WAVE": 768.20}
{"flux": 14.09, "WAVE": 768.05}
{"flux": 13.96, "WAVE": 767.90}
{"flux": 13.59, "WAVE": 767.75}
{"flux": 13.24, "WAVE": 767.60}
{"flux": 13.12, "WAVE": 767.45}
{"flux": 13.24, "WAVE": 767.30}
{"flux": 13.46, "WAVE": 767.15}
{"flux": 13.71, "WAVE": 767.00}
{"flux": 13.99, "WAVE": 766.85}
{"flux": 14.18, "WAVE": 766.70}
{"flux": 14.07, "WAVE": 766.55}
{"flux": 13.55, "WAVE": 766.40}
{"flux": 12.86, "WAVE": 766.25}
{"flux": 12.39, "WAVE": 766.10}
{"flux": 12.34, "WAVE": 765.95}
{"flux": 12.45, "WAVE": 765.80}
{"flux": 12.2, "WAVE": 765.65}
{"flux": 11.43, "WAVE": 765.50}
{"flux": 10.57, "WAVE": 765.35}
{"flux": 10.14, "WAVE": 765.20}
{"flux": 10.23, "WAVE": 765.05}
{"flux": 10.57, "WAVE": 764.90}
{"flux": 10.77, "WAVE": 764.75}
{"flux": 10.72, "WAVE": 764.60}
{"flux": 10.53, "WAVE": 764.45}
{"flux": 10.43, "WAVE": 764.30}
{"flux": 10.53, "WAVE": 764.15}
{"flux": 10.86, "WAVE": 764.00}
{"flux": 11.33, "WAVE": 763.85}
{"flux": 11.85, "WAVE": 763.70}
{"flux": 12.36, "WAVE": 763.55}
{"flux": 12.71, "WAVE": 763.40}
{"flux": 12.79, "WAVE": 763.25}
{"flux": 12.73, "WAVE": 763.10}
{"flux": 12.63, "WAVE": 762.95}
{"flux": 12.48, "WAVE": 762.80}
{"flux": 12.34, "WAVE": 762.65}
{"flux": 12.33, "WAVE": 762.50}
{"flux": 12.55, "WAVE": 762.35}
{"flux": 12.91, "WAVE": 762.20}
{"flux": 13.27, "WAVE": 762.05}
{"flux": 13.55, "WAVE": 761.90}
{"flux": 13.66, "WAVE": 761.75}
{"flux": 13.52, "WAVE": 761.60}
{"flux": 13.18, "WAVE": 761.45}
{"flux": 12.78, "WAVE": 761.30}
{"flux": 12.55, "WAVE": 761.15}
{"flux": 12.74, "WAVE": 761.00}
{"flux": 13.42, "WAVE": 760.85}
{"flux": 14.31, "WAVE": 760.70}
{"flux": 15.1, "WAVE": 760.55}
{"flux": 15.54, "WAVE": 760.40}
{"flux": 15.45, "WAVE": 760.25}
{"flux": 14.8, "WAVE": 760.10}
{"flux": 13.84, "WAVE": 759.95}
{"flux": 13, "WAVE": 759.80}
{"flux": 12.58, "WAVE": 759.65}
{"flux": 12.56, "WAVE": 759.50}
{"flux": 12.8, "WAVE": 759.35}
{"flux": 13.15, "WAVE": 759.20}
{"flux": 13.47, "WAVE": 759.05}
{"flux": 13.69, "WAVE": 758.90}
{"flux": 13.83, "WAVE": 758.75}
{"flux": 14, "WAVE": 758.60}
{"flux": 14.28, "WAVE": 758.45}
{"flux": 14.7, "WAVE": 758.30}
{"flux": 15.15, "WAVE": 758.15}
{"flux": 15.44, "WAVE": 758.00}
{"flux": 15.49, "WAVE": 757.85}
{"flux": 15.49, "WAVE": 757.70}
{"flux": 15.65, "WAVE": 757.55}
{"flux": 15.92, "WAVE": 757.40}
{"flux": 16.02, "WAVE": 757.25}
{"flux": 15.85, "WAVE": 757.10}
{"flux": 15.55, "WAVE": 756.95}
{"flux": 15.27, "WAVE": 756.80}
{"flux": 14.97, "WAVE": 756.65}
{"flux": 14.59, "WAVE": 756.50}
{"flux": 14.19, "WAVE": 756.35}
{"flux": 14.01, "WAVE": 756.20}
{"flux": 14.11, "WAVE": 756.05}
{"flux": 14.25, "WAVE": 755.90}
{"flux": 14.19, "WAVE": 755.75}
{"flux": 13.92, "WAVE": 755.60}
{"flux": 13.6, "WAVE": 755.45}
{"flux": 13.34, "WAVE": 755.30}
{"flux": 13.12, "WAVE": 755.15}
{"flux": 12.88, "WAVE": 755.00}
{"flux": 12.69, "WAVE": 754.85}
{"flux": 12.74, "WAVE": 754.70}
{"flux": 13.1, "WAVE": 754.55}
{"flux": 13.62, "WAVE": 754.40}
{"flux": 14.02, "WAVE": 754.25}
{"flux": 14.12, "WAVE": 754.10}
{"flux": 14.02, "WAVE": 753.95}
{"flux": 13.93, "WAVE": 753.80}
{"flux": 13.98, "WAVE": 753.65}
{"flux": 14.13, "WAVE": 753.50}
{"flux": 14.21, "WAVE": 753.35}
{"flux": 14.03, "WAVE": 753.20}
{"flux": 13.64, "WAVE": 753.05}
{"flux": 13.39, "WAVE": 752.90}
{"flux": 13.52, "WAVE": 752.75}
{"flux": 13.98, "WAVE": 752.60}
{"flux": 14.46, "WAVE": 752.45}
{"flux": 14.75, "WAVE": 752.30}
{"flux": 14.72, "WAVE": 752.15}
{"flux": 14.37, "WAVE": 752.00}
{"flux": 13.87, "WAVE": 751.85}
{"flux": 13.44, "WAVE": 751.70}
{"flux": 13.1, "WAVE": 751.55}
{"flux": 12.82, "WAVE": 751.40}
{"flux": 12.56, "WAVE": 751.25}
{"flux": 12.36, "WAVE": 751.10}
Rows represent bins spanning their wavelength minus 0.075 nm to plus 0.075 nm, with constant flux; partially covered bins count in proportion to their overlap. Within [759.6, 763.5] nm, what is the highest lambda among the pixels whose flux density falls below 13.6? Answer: 763.40 nm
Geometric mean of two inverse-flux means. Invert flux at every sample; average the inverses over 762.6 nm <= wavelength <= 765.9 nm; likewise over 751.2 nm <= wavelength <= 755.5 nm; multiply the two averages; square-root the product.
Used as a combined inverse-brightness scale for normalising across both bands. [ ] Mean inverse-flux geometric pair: 0.080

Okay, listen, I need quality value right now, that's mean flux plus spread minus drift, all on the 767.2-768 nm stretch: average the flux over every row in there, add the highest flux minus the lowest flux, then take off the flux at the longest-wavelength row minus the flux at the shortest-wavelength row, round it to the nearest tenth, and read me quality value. 13.6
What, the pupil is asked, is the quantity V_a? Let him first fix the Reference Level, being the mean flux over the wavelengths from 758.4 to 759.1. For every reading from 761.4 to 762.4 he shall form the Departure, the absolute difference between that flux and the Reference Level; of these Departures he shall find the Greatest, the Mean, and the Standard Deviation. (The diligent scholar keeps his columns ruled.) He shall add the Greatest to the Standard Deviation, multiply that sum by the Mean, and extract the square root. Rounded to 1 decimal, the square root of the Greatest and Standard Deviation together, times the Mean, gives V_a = 1.0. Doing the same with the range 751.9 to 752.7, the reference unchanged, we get 0.8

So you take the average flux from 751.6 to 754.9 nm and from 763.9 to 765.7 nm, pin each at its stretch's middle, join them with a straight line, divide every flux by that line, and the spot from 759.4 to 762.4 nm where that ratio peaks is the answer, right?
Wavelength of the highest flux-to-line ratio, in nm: 760.40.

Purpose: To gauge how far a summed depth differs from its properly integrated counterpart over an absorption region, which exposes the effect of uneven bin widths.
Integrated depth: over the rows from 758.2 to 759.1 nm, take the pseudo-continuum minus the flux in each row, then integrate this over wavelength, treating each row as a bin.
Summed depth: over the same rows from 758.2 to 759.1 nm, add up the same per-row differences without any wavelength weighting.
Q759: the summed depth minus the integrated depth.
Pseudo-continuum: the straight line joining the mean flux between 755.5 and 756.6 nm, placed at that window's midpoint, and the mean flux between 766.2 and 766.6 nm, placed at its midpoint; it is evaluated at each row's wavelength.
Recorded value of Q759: 0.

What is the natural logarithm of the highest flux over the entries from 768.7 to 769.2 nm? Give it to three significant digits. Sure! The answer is 2.53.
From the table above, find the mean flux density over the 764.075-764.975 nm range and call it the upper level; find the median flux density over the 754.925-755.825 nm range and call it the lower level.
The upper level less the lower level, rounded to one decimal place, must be -2.9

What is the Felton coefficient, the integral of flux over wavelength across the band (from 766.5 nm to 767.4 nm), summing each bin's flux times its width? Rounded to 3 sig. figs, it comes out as 12.4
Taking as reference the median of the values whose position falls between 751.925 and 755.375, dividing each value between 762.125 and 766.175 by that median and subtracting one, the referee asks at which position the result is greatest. 762.20 nm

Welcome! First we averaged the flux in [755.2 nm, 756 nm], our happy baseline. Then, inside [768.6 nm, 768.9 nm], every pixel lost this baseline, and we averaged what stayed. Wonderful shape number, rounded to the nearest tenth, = -1.2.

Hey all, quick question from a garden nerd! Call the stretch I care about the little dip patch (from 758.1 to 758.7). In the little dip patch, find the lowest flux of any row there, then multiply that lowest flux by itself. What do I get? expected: 196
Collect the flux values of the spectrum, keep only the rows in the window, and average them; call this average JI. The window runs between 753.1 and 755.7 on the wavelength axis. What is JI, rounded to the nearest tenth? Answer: 13.6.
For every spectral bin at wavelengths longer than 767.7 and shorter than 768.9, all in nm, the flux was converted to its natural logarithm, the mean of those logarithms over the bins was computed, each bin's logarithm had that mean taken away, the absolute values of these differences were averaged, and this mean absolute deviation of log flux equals 0.037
